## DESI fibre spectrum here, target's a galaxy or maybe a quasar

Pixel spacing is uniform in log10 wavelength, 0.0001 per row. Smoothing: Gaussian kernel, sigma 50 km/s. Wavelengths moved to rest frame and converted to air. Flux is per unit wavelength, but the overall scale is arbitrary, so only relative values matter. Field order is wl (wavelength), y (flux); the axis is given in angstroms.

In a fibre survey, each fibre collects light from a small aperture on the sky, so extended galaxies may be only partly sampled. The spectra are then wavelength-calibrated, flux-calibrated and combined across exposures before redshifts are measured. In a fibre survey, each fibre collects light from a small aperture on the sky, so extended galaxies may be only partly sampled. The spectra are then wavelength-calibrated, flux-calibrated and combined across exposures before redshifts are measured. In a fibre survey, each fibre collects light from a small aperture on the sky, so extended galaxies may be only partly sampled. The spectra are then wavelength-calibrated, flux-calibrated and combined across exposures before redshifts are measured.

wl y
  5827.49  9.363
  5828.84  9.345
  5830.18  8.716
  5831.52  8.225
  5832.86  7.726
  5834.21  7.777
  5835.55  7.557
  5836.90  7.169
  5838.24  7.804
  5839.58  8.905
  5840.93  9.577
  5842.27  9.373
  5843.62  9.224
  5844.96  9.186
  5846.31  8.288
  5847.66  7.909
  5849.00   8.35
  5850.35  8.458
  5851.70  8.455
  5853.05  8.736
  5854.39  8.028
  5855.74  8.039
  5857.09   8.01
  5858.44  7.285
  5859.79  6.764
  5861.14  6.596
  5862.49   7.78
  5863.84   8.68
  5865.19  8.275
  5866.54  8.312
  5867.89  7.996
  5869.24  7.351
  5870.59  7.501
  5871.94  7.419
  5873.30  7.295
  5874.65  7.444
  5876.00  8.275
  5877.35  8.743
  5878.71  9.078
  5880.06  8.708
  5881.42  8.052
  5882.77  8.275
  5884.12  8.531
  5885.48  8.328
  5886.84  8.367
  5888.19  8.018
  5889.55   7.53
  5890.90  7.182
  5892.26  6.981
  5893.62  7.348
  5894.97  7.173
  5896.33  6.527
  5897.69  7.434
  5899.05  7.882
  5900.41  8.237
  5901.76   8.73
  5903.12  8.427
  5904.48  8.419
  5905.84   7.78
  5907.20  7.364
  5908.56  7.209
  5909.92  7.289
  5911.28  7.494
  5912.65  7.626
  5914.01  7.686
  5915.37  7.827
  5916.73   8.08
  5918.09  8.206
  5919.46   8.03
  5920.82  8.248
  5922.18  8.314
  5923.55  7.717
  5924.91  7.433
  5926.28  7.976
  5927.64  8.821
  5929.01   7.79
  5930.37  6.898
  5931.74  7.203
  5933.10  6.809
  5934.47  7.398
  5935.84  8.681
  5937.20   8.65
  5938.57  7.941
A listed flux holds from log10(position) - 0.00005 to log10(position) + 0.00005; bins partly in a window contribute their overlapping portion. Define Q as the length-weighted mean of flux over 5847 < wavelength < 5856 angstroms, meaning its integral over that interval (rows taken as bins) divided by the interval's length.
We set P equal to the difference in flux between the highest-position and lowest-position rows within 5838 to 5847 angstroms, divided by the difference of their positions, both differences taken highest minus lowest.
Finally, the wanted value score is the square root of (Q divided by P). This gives 11.8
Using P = 0.060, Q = 8.3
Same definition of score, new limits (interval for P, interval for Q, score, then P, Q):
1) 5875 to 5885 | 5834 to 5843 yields 16.3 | 0.032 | 8.3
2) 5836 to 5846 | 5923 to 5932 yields 5.6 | 0.250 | 7.7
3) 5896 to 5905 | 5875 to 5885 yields 6.0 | 0.232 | 8.5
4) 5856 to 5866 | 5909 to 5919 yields 15.4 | 0.033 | 7.7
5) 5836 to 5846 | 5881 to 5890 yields 5.7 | 0.250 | 8.2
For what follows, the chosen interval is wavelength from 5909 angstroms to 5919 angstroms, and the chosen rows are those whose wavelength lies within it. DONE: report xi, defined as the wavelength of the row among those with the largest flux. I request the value 5918.09 angstroms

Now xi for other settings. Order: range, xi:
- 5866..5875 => 5866.54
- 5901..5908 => 5901.76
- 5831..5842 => 5840.93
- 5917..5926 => 5922.18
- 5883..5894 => 5884.12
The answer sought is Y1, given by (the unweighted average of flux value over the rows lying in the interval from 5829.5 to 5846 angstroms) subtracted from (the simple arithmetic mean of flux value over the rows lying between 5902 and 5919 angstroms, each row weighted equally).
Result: -0.7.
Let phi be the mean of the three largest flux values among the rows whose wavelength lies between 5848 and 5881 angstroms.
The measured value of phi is 8.85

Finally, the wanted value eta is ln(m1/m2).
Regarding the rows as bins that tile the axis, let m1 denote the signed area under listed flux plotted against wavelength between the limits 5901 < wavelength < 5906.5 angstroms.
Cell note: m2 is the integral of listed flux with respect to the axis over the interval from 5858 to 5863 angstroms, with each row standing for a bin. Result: 0.26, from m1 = 46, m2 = 35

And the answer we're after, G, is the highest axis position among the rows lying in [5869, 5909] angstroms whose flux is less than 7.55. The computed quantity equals 5908.56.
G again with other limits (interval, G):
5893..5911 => 5909.92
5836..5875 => 5874.65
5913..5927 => 5924.91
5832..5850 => 5836.90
